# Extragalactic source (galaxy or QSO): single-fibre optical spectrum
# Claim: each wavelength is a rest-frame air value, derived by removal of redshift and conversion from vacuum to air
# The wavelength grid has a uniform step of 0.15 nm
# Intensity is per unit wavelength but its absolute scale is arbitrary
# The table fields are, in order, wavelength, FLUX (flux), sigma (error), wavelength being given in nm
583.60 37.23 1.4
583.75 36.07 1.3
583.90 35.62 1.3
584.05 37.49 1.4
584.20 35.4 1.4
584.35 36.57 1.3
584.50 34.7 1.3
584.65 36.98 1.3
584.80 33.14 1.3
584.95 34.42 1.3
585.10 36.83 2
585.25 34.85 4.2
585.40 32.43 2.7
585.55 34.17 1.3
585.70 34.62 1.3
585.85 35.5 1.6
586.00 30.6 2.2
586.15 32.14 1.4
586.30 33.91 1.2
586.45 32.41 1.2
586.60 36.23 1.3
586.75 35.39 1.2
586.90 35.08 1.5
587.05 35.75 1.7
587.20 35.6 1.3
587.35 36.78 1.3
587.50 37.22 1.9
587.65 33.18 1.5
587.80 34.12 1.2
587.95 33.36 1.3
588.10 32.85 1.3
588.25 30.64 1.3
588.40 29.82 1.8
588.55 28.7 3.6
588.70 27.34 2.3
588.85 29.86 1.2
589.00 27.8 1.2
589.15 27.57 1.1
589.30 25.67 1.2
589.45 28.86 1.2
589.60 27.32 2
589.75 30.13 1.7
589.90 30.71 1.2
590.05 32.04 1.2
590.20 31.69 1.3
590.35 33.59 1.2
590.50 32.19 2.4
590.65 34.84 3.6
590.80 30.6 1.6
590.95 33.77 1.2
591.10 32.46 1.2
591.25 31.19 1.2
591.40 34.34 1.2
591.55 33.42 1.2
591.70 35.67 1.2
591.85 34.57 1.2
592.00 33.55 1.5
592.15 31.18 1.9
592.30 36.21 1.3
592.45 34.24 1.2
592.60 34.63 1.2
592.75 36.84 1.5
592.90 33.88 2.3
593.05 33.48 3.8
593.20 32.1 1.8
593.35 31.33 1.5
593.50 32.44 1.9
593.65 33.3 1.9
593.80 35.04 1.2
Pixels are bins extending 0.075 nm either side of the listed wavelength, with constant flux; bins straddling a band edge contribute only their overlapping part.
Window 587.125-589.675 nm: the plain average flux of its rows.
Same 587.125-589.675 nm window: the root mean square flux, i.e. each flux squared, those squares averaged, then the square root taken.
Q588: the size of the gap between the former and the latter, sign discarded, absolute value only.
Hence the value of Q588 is 0.196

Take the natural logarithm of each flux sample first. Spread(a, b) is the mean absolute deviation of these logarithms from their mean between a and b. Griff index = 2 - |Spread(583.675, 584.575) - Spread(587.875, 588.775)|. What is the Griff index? 1.96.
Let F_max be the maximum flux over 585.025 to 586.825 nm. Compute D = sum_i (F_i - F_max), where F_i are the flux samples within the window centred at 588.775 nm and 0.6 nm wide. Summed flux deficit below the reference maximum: -34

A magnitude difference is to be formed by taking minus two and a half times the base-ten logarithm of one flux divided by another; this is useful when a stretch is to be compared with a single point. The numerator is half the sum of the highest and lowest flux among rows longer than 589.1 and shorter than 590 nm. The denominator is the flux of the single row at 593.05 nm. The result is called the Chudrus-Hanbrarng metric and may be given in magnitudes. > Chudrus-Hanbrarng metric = 0.19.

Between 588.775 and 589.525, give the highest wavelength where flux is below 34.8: 589.45 nm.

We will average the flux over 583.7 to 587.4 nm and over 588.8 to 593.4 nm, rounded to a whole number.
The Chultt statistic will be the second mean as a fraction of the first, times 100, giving 92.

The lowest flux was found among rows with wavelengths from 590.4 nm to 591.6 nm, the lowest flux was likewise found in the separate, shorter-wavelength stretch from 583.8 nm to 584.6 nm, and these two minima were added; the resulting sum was 65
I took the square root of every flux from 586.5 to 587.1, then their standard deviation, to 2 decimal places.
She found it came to 0.04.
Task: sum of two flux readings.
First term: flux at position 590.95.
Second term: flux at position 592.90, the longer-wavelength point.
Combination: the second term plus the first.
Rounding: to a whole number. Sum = 68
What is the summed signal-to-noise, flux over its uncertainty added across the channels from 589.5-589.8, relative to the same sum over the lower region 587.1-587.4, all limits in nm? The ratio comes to 0.56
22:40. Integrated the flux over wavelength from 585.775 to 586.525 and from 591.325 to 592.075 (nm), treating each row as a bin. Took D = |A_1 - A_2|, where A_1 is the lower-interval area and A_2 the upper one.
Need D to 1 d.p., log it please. 1.0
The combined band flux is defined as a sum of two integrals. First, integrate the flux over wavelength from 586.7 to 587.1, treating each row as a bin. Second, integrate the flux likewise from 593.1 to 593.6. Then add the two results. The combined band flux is 30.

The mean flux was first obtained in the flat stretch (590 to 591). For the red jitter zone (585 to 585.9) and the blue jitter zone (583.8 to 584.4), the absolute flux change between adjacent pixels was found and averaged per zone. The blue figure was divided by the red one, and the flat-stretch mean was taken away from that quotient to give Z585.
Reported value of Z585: -31.5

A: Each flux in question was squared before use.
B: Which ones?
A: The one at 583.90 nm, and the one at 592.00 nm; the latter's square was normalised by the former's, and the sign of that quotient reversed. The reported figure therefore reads -0.89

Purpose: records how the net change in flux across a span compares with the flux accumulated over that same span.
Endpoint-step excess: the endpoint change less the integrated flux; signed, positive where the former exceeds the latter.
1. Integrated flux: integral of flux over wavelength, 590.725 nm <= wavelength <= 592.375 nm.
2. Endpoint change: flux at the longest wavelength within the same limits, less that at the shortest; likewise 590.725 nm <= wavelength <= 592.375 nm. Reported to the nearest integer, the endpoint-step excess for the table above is -49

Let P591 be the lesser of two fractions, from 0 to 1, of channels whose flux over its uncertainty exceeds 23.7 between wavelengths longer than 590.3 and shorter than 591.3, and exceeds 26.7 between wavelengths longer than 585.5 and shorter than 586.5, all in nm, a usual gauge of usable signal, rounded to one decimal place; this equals 0.3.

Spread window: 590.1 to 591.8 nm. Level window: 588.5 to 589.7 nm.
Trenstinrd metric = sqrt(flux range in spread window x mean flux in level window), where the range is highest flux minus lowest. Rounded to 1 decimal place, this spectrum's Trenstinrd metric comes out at 11.9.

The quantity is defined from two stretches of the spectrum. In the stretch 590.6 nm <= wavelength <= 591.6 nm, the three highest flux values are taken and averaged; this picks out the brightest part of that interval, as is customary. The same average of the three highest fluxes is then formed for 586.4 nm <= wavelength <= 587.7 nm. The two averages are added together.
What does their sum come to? 71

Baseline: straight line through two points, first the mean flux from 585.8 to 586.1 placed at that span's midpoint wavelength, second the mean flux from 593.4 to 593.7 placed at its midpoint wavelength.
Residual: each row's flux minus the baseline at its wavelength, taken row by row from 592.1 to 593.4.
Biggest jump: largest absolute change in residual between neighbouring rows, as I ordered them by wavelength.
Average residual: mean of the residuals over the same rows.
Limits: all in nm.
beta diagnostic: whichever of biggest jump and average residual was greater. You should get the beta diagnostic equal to 5.0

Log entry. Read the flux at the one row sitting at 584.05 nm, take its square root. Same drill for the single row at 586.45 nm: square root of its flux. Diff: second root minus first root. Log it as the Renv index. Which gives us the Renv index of -0.43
